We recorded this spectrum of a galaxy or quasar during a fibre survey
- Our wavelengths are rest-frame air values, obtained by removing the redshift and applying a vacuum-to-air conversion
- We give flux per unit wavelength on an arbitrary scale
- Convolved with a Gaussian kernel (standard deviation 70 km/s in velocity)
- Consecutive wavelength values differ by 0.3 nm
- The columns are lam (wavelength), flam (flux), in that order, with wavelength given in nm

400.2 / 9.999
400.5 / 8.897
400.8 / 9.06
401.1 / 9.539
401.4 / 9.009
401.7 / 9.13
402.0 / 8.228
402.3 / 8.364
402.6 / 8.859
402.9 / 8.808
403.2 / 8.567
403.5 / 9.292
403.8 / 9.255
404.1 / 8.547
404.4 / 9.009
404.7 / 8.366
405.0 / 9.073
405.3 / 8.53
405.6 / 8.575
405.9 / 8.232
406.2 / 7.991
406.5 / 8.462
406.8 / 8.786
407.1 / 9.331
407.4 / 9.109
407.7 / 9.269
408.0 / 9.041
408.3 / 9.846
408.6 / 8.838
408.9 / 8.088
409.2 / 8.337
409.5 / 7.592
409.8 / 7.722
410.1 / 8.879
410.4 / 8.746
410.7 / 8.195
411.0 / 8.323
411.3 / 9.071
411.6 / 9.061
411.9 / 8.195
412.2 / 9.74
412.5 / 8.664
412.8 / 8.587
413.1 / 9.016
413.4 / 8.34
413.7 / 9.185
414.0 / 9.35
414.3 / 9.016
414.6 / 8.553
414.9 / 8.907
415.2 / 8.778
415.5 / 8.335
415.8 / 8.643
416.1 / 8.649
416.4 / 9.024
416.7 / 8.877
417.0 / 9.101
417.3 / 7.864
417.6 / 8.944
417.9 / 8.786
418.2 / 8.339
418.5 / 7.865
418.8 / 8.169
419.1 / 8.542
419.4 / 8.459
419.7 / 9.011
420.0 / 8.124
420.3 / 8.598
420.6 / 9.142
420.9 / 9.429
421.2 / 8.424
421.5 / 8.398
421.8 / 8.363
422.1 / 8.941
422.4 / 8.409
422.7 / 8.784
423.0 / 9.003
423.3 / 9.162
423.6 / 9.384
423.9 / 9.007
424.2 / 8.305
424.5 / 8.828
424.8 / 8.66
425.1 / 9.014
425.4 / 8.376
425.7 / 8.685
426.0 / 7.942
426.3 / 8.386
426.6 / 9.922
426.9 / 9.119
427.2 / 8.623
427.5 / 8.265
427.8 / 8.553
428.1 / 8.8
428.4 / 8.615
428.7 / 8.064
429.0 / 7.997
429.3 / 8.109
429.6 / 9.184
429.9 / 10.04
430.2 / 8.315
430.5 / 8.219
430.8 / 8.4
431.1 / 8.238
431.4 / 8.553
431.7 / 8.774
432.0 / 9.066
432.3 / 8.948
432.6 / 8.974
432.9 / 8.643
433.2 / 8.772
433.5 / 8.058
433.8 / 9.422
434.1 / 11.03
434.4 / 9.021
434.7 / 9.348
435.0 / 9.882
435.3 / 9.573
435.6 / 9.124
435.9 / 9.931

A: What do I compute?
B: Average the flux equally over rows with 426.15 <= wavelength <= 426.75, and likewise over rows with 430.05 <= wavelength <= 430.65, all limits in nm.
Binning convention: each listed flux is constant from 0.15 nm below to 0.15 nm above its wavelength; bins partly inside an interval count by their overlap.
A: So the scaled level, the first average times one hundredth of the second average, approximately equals 0.757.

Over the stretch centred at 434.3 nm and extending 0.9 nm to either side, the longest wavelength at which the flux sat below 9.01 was 433.5 nm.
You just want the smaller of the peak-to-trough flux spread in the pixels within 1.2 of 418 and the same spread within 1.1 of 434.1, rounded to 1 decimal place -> 1.2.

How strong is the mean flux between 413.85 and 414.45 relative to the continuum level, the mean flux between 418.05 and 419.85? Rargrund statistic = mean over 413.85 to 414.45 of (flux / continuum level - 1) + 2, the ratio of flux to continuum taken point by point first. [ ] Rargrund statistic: 2.09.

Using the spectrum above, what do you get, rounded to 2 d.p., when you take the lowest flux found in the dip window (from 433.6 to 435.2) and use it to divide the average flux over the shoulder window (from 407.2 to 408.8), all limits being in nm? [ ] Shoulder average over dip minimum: 1.02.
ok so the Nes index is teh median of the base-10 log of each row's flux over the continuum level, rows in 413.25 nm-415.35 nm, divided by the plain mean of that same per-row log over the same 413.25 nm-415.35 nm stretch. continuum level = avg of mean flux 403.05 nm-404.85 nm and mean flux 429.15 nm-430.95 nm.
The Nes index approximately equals 1.4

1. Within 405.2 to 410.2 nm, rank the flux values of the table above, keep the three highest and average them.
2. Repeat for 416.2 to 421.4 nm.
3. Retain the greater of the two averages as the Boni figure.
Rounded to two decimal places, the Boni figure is 9.48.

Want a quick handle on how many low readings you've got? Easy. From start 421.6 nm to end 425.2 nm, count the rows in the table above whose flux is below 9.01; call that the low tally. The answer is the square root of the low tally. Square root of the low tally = 3.0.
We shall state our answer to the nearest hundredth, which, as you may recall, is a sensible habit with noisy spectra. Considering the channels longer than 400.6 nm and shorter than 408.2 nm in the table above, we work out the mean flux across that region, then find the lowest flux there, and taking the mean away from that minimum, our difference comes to -0.83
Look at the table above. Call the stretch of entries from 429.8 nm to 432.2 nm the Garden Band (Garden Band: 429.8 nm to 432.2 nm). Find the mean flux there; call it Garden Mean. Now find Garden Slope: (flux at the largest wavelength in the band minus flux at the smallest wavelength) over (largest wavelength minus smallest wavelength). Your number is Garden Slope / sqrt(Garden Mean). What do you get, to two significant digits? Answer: -0.16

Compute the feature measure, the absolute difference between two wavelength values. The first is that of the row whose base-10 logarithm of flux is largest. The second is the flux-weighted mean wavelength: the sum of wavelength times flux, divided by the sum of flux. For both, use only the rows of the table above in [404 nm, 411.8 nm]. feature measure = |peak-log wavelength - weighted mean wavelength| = 0.46 nm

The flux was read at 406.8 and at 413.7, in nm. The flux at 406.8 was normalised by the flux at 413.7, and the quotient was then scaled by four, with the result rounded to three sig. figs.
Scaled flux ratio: 3.83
